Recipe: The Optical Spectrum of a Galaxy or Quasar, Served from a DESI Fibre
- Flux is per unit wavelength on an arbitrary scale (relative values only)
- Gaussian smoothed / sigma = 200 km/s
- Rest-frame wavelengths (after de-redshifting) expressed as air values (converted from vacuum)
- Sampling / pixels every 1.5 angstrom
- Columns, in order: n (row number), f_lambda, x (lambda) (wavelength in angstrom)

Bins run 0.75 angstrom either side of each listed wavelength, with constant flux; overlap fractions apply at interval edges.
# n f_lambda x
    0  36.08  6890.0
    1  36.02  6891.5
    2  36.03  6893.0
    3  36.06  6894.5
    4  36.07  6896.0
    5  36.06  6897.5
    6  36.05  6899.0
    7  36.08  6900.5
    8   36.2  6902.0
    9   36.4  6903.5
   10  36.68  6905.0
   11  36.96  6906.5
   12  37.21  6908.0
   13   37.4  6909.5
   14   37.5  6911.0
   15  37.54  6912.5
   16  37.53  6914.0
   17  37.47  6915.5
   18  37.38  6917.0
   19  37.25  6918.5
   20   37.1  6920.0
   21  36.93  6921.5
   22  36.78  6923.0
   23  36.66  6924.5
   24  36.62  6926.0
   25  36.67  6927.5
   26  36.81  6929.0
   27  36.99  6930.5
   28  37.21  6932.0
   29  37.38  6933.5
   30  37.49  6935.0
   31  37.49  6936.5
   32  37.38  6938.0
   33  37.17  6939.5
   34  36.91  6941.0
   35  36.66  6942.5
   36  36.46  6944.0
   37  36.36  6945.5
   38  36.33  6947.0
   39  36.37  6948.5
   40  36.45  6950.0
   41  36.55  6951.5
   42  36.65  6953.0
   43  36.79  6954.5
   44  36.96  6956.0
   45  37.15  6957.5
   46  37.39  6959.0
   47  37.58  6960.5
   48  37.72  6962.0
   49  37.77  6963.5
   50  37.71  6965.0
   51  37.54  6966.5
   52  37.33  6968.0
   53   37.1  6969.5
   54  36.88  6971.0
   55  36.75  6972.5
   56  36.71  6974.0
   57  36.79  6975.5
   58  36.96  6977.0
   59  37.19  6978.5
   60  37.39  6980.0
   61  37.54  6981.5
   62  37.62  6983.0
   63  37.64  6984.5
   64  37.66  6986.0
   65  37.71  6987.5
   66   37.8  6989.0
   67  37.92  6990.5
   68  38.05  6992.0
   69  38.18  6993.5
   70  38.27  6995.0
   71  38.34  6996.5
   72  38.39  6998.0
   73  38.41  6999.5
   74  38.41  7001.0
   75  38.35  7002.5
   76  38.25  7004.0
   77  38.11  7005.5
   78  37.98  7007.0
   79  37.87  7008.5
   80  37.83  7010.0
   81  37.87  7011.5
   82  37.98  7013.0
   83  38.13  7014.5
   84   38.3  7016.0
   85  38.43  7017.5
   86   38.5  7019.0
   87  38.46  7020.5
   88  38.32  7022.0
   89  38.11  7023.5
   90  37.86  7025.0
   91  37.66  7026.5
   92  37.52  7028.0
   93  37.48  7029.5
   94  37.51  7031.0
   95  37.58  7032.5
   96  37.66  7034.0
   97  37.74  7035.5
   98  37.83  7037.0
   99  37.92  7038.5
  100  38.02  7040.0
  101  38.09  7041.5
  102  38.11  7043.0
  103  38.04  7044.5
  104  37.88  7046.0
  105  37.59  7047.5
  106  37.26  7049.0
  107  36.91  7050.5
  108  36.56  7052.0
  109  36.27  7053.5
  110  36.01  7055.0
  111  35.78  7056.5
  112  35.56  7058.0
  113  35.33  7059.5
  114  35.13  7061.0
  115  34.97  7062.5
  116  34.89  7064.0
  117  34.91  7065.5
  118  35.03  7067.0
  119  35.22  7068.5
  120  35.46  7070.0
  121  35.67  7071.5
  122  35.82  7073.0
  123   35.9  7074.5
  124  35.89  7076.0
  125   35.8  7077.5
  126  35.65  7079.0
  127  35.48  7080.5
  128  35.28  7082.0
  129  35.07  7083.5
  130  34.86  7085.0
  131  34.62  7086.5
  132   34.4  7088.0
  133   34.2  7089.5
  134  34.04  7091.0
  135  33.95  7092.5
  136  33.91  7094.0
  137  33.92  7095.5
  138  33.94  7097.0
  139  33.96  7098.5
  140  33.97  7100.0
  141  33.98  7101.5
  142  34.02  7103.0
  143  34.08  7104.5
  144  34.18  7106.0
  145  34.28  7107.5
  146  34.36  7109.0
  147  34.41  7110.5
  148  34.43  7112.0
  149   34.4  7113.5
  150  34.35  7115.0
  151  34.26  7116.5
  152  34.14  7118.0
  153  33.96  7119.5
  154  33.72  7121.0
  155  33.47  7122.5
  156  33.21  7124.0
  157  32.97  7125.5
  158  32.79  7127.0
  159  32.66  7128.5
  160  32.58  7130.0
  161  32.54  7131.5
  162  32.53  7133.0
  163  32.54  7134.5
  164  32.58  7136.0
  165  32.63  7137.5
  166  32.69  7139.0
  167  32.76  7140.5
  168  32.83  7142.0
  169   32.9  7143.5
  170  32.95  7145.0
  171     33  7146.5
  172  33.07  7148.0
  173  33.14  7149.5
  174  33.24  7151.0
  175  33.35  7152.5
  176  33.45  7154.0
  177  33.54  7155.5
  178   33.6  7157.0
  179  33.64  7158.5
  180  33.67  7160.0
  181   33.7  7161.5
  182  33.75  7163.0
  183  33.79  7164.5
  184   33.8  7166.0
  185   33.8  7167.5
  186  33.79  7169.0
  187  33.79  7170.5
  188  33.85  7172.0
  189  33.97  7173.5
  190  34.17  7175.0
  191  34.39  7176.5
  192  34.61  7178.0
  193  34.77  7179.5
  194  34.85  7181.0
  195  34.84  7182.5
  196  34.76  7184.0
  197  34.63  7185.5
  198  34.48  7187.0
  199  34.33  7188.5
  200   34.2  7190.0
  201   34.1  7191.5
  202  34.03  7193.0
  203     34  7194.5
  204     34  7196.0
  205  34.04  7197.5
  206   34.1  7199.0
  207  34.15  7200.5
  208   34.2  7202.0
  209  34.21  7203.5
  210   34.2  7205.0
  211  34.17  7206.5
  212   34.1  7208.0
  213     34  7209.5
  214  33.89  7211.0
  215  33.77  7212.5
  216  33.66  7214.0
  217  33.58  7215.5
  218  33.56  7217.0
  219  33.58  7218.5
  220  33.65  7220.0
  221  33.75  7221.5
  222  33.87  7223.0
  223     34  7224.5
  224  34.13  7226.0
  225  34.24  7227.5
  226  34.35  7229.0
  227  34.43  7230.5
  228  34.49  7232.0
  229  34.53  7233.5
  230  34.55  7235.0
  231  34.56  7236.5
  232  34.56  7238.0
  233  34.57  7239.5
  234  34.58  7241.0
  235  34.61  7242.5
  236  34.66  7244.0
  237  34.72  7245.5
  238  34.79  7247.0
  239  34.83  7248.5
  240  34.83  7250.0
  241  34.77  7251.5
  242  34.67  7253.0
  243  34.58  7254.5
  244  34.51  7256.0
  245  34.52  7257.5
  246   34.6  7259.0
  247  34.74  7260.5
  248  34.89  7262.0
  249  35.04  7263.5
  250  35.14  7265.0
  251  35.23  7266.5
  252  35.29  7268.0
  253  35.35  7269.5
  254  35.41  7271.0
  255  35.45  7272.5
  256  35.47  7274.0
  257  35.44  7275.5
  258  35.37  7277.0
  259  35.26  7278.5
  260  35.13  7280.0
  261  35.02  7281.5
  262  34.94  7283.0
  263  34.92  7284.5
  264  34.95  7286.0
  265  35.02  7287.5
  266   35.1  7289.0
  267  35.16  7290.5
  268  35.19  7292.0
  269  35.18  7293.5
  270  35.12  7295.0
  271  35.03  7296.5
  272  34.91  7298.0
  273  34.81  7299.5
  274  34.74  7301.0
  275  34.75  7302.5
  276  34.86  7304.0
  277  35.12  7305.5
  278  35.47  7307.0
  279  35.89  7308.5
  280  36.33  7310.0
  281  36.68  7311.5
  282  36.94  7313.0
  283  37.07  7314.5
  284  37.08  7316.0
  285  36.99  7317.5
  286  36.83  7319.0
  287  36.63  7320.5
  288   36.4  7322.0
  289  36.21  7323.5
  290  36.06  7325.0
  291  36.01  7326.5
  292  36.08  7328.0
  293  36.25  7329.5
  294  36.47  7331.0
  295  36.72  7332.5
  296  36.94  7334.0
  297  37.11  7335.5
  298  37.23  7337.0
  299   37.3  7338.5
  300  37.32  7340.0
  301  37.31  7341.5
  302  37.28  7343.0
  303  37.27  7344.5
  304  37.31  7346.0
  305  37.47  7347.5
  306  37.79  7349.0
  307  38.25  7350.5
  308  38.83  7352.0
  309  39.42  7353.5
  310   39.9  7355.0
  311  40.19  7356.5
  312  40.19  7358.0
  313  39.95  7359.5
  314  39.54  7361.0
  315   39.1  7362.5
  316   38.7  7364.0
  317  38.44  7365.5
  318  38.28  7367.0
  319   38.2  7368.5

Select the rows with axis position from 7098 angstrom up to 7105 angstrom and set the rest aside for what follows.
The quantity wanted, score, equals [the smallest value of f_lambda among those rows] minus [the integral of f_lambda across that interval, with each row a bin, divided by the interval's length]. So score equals -0.041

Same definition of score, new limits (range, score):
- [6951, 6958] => -0.268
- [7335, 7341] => -0.138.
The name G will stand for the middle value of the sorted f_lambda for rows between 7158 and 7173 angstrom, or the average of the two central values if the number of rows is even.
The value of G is 33.8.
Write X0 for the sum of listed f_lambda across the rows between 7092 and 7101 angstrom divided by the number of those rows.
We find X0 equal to 33.9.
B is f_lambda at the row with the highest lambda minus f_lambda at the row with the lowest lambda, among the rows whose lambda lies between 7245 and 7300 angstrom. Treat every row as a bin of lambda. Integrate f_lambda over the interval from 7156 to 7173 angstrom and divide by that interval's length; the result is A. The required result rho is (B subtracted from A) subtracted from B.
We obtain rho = -34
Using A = 33.7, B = 0.09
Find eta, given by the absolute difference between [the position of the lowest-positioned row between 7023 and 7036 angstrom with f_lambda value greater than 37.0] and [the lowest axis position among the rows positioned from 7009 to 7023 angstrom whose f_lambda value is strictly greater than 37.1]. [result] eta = 13.5 angstrom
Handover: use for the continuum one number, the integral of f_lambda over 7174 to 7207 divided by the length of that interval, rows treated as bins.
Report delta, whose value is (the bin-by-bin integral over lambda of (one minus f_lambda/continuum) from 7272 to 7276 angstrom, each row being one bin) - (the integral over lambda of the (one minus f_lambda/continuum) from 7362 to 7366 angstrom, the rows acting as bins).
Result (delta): 0.4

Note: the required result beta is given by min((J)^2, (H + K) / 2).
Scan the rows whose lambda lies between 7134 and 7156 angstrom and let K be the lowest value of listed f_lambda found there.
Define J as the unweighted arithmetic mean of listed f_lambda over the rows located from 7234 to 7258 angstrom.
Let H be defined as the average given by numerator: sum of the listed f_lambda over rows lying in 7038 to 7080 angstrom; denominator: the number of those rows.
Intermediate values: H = 36.3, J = 34.6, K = 32.54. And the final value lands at 34.4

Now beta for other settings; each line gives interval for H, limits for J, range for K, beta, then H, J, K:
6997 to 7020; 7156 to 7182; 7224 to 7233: 36.1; 38.2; 34.0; 34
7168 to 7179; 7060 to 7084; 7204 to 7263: 33.8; 34.1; 35.4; 33.56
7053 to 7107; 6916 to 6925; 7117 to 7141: 33.7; 34.9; 37.0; 32.53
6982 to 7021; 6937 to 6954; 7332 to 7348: 37.4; 38.1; 36.7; 36.72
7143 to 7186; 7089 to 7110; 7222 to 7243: 33.8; 33.8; 34.1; 33.87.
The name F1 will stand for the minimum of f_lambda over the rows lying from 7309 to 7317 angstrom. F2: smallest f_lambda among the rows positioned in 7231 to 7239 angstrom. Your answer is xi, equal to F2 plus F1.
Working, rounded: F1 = 36.33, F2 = 34.49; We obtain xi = 70.8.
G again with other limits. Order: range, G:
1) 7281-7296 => 35.1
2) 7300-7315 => 35.7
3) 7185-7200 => 34.1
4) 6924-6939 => 37.1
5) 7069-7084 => 35.7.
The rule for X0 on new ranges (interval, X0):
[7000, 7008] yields 38.2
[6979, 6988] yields 37.6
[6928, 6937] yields 37.2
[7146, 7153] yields 33.2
